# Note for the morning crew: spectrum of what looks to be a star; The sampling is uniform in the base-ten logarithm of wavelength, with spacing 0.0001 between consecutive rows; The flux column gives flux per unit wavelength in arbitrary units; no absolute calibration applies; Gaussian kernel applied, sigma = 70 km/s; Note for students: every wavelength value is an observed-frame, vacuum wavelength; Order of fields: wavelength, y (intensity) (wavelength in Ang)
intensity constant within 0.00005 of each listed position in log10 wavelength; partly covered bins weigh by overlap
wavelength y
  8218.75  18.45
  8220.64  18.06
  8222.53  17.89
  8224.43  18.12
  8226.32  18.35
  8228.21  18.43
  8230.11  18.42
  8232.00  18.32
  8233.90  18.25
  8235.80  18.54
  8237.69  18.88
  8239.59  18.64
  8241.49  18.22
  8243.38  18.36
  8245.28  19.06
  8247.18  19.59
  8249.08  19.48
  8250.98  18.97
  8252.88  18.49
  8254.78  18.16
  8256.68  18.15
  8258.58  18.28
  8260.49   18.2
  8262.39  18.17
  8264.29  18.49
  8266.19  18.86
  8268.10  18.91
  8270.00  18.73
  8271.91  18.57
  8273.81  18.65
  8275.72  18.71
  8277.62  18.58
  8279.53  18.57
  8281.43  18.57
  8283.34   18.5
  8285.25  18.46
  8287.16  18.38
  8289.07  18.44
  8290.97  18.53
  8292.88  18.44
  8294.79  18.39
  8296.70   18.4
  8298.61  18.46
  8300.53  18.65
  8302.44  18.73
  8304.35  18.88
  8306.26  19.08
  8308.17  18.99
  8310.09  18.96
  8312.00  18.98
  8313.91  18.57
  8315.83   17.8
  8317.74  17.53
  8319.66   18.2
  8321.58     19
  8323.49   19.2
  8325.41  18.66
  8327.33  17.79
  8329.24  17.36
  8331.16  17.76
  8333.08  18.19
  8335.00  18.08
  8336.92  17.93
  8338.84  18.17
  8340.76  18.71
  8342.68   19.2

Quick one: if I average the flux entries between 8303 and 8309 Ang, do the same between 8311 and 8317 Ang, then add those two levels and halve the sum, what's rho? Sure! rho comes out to 18.72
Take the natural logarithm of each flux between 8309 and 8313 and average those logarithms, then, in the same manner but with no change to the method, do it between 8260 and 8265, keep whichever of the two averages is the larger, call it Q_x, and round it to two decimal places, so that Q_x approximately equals 2.94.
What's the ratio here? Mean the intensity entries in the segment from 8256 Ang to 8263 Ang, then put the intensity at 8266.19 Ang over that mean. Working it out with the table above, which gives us 1.04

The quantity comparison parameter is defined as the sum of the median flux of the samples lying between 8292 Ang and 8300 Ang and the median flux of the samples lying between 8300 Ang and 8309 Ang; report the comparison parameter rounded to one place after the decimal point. 37.3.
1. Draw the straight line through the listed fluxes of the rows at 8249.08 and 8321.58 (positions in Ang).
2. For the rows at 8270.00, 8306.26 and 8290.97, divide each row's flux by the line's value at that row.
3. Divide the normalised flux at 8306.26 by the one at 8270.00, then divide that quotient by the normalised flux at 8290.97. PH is 1.07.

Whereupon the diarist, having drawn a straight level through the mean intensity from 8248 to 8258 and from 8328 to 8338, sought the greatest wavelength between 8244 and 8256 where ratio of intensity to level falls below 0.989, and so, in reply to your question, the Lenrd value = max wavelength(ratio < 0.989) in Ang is 8254.78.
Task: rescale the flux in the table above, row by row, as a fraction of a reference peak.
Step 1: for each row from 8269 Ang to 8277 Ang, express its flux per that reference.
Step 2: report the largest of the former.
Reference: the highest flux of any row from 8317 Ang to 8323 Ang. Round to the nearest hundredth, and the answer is 0.99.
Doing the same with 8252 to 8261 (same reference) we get 0.97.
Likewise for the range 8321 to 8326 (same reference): 1.01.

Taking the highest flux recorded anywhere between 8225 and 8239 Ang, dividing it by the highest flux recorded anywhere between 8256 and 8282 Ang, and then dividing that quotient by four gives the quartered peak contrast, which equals 0.250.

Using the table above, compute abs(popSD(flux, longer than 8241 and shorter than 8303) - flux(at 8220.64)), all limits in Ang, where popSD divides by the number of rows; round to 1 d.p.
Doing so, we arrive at 17.7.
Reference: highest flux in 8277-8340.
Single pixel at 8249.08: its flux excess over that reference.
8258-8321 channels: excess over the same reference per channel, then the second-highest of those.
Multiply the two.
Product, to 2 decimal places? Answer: -0.06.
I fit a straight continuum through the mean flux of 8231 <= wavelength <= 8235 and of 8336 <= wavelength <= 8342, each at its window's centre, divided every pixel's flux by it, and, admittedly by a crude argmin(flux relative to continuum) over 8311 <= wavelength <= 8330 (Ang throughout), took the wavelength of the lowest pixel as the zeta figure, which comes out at 8329.24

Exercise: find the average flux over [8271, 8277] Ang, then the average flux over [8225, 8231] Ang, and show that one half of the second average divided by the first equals 0.493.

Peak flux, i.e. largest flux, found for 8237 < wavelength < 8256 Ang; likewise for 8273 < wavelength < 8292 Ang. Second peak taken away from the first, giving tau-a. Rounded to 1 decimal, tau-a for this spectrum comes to 0.9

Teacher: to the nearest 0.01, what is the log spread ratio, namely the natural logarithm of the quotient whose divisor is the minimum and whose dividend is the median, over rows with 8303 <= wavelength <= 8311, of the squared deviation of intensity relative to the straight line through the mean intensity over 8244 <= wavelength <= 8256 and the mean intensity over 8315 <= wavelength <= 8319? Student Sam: 0.35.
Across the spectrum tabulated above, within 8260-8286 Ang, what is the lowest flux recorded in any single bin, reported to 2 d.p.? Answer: 18.17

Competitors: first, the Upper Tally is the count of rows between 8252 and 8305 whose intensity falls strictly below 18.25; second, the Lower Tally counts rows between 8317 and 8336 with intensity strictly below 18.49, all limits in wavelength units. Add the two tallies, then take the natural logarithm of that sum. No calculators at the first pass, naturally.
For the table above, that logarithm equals 2.40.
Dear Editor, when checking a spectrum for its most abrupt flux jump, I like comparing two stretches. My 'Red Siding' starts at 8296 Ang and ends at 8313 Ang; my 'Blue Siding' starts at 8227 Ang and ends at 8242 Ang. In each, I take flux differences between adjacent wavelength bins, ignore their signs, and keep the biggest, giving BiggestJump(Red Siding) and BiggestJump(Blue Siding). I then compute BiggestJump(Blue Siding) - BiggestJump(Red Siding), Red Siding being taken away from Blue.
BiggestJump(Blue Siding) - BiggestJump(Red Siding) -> 0.22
